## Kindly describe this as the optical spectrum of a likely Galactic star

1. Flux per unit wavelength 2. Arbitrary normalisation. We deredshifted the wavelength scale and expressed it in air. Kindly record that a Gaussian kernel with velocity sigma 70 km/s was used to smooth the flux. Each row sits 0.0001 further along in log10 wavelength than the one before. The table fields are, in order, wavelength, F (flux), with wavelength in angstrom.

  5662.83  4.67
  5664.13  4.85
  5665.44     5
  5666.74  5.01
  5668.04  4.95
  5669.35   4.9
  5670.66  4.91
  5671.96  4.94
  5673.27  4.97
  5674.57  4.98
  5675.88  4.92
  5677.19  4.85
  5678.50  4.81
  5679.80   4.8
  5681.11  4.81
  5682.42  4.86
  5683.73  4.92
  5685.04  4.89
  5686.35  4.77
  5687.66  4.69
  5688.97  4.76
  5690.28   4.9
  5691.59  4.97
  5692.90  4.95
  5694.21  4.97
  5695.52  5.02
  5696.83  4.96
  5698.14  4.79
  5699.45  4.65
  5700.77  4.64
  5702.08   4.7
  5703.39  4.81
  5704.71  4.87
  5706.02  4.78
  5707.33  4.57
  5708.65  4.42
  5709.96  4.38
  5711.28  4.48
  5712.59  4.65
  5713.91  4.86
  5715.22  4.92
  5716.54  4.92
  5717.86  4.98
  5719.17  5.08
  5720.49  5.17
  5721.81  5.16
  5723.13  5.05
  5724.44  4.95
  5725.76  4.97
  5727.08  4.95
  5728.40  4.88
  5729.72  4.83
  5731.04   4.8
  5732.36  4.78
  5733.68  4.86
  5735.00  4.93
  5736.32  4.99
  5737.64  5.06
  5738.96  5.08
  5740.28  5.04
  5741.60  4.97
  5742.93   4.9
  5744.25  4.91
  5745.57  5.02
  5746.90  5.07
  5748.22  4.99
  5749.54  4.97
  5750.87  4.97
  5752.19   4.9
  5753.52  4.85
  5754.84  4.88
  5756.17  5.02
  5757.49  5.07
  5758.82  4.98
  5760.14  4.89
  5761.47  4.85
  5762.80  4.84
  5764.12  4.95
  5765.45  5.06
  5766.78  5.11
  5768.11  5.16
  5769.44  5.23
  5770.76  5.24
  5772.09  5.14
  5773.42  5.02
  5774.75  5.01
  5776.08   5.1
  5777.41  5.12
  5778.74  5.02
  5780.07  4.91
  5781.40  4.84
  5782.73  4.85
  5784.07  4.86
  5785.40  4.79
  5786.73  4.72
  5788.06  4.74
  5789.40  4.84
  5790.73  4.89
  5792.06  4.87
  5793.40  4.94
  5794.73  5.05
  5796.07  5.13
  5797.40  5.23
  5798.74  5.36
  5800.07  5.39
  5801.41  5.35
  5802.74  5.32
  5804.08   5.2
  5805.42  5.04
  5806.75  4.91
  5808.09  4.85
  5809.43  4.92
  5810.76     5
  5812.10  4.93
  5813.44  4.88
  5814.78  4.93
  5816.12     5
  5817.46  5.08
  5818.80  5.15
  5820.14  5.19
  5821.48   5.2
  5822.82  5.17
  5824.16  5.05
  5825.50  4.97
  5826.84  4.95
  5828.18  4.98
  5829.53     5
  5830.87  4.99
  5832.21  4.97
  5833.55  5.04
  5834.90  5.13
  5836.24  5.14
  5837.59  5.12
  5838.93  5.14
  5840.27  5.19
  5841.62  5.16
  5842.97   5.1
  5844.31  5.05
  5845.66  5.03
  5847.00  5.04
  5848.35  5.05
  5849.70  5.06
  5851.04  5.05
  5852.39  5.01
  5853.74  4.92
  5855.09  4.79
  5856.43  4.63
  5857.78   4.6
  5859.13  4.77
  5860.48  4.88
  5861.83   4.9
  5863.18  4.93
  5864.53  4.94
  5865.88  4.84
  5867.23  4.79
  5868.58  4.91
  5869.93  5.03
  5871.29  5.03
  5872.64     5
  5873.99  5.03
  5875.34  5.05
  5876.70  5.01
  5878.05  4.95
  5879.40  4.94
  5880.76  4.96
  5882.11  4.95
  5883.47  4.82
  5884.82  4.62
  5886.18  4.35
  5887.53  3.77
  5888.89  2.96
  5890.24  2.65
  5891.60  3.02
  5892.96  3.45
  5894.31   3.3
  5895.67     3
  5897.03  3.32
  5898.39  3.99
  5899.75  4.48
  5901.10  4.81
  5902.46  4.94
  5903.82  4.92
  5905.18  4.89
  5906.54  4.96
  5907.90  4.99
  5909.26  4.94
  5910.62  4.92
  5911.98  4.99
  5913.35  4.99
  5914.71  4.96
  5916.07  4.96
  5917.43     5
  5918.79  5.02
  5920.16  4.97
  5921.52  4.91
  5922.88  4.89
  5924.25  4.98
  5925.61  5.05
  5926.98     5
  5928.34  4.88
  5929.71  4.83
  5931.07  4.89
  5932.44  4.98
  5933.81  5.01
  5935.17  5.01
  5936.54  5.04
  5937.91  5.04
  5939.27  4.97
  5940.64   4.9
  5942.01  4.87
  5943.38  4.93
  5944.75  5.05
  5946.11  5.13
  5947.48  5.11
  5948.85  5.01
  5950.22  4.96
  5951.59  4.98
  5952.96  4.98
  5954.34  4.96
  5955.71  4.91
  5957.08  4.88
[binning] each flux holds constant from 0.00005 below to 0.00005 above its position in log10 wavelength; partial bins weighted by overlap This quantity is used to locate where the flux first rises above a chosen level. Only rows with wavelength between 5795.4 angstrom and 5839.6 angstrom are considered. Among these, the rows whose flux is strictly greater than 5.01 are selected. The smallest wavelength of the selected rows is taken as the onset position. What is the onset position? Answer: 5796.07 angstrom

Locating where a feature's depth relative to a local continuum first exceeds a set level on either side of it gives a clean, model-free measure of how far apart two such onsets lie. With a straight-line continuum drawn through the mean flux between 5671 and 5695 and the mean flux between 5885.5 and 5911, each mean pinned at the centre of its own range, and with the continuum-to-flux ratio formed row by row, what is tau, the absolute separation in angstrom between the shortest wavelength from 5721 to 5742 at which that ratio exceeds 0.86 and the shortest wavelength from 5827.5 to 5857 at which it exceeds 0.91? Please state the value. 134.6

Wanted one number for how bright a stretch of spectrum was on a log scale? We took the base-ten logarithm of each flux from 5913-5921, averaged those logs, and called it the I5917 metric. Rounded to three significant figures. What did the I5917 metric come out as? 0.698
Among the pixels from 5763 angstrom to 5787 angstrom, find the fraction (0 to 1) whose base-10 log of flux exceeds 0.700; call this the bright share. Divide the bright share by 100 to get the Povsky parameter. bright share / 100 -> 0.0056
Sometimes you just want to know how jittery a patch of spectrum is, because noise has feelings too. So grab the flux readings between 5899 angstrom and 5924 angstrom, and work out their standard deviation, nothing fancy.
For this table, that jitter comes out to 0.12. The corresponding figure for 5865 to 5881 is 0.08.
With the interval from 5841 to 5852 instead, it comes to 0.04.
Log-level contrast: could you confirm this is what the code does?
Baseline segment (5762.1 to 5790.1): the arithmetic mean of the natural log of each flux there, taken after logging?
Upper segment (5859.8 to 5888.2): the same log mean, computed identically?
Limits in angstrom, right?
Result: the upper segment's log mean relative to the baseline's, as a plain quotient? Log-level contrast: 0.98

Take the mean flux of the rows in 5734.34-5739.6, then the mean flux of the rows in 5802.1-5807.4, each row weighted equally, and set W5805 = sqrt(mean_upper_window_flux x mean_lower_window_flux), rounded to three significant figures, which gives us 5.07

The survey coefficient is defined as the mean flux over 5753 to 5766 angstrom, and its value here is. 4.94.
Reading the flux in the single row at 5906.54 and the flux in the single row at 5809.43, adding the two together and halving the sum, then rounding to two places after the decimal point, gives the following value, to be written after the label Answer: 4.94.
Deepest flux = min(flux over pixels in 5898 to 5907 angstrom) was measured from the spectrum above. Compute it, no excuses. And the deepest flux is 3.99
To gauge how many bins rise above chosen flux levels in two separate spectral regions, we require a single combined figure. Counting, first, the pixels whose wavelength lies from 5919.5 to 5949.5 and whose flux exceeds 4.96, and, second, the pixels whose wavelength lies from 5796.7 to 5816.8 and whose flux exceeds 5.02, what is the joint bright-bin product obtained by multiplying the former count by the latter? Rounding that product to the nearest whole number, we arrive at 98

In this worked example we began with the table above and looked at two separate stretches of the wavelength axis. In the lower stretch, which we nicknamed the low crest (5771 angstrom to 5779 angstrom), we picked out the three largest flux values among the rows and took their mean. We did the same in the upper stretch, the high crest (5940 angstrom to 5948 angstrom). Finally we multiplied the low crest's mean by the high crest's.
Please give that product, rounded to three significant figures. 26.1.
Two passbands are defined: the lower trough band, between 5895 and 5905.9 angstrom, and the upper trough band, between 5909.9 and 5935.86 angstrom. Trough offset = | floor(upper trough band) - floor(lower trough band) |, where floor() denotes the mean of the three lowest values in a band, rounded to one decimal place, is 1.4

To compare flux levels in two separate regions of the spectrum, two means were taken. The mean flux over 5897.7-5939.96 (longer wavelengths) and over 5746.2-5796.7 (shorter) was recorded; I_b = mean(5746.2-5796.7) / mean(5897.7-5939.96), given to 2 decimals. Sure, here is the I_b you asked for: 1.01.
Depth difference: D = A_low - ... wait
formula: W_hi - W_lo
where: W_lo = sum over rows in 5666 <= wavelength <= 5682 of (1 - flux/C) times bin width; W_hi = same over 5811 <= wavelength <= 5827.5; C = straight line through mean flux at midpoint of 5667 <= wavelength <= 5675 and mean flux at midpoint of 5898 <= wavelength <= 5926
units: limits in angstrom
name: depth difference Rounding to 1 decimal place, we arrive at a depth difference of -0.6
